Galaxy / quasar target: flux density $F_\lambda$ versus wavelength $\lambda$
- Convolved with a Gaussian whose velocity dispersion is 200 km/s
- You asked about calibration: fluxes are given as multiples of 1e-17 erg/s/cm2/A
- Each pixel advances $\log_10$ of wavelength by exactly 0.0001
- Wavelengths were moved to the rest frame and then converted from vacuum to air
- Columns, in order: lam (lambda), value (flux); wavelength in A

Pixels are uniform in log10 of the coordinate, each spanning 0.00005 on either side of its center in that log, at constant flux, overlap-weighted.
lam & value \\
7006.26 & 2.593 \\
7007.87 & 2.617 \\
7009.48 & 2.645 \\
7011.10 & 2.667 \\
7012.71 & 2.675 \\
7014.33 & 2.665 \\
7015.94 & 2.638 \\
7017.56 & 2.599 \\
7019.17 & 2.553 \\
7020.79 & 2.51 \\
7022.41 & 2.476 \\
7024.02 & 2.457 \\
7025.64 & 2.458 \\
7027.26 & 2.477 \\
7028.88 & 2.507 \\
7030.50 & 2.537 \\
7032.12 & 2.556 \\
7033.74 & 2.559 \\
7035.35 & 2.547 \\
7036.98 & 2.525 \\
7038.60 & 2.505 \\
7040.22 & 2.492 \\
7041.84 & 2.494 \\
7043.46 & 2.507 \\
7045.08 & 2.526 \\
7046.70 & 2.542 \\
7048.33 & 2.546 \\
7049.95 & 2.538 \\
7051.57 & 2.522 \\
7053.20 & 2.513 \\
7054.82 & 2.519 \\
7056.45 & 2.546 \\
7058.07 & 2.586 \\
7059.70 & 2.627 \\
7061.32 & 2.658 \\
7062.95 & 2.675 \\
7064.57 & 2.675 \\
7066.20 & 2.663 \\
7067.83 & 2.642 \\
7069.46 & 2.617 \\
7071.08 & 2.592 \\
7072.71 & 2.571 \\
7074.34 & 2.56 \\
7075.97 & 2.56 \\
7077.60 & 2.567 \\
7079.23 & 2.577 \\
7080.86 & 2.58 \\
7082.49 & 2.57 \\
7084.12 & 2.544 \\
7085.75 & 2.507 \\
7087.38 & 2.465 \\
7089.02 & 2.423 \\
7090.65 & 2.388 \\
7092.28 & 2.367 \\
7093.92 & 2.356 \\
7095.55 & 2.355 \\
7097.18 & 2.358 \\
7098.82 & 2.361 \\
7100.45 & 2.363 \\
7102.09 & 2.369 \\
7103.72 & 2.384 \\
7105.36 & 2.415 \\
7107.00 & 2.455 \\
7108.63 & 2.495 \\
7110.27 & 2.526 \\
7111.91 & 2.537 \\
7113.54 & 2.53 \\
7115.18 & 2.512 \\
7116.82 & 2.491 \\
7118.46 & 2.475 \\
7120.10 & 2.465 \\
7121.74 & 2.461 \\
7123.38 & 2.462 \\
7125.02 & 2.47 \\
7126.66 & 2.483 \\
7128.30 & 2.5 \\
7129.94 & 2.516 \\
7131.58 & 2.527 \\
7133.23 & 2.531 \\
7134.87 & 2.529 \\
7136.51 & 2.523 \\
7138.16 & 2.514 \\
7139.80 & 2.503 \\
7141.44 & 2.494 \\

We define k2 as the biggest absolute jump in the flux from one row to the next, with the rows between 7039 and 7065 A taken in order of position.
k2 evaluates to 0.0410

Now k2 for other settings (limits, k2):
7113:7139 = 0.0210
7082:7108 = 0.0420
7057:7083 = 0.0410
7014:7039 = 0.0460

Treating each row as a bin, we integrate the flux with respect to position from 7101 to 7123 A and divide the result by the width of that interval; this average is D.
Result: 2.47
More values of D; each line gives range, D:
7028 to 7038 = 2.54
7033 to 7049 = 2.52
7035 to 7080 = 2.57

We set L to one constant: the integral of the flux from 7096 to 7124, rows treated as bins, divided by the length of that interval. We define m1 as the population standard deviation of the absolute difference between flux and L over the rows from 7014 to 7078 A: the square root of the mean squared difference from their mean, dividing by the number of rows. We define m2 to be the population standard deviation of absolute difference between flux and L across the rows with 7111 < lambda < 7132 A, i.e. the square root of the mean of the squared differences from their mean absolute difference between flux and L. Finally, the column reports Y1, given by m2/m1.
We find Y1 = 0.4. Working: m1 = 0.060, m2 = 0.03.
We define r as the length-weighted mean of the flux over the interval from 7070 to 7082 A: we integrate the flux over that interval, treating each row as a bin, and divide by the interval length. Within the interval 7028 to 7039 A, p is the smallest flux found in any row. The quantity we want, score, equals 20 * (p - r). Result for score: -1.4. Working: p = 2.505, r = 2.57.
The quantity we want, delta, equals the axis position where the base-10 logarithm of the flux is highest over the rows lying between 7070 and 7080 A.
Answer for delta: 7071.08 A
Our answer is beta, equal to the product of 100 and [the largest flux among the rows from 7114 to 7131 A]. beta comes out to 252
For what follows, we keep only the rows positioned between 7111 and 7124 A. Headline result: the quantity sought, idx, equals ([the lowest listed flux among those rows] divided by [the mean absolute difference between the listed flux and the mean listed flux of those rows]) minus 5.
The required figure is 90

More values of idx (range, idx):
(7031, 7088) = 54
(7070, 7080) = 283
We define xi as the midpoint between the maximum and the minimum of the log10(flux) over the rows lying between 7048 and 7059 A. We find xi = 0.406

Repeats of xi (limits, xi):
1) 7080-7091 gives 0.395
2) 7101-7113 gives 0.389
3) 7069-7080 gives 0.413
